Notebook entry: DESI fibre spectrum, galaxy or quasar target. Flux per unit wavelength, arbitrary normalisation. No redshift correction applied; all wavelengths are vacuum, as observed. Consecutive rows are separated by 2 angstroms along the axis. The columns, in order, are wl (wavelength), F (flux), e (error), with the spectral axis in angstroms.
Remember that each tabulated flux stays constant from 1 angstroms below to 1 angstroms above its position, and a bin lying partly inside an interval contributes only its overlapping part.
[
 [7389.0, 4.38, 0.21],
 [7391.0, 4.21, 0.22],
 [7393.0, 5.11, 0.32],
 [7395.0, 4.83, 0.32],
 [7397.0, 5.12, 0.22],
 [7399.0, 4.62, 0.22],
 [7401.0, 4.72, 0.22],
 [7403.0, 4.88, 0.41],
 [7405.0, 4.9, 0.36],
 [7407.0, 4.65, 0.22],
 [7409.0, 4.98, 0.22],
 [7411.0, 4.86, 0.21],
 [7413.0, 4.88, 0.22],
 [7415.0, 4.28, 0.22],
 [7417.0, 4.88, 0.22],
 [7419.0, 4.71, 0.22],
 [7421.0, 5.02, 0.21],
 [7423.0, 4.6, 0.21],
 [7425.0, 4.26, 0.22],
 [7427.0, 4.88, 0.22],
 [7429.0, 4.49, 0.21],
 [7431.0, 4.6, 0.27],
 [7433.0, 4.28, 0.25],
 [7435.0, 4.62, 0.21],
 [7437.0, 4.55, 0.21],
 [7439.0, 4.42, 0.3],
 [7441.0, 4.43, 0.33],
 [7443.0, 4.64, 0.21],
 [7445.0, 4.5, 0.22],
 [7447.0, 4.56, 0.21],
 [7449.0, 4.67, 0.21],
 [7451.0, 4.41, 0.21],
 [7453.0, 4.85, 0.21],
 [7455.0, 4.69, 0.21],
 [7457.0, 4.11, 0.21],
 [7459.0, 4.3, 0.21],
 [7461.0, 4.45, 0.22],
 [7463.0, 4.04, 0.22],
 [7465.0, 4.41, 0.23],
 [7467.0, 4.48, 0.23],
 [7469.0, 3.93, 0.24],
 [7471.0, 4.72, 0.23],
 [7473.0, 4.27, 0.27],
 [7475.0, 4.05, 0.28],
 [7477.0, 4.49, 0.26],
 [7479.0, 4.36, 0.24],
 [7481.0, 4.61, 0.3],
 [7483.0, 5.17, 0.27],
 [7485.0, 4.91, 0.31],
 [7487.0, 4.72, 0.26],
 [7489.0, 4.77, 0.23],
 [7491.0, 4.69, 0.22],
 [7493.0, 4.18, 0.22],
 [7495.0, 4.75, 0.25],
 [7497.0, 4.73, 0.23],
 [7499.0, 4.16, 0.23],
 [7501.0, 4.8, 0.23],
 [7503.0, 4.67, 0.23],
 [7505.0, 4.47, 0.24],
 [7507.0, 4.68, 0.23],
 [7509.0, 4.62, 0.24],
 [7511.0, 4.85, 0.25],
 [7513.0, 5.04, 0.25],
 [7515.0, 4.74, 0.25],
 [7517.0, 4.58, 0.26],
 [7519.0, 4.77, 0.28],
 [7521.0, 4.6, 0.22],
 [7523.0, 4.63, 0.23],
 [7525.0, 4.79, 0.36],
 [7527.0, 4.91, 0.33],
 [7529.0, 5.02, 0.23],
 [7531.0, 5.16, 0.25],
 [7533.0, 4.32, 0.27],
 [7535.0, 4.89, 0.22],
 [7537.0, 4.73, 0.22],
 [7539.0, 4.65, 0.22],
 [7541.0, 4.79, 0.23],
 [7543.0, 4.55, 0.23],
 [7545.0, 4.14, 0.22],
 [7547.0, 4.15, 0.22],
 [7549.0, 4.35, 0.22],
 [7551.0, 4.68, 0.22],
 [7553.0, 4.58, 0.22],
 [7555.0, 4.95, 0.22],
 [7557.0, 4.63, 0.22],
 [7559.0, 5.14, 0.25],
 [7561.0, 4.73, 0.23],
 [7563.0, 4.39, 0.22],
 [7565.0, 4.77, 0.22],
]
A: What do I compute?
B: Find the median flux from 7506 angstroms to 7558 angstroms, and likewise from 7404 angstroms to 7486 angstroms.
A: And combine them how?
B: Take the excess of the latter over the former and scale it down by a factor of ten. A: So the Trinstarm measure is -0.012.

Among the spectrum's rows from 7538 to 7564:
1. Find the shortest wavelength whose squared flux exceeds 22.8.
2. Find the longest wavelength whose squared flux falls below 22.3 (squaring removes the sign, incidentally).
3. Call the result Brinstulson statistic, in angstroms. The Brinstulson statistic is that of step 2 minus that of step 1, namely 22 angstroms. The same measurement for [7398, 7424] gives 20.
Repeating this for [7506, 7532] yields 12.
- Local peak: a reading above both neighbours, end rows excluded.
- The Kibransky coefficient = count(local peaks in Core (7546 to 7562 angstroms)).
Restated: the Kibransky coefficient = 3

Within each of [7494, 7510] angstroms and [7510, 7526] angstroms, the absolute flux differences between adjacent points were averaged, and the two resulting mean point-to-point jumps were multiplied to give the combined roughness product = 0.045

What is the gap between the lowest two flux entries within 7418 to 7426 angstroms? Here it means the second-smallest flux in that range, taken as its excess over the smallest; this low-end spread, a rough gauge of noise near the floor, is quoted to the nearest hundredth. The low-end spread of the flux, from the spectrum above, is 0.34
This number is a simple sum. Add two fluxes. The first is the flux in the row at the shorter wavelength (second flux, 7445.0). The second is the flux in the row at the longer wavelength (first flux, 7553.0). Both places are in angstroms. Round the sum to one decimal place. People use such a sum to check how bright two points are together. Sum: 9.1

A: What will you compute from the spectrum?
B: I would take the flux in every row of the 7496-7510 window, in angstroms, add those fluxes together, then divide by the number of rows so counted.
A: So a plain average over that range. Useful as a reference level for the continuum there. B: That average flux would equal 4.59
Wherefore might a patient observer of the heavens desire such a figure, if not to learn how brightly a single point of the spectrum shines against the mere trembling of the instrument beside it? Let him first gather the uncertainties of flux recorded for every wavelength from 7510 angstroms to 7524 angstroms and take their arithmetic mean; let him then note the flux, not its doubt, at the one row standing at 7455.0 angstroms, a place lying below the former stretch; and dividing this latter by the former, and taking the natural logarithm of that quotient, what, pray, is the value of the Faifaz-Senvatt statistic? 2.94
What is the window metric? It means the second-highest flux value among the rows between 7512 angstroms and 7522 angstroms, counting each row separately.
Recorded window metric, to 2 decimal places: 4.77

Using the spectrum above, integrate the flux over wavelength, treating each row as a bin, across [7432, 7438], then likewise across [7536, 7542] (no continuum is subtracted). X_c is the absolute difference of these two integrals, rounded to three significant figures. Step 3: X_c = 1.44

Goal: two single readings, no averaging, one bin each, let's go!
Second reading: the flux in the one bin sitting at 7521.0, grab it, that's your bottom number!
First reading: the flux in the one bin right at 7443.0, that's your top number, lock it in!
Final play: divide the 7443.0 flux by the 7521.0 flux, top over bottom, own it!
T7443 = 1.01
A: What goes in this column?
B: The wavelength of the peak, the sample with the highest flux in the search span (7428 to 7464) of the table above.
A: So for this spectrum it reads 7453.0 angstroms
